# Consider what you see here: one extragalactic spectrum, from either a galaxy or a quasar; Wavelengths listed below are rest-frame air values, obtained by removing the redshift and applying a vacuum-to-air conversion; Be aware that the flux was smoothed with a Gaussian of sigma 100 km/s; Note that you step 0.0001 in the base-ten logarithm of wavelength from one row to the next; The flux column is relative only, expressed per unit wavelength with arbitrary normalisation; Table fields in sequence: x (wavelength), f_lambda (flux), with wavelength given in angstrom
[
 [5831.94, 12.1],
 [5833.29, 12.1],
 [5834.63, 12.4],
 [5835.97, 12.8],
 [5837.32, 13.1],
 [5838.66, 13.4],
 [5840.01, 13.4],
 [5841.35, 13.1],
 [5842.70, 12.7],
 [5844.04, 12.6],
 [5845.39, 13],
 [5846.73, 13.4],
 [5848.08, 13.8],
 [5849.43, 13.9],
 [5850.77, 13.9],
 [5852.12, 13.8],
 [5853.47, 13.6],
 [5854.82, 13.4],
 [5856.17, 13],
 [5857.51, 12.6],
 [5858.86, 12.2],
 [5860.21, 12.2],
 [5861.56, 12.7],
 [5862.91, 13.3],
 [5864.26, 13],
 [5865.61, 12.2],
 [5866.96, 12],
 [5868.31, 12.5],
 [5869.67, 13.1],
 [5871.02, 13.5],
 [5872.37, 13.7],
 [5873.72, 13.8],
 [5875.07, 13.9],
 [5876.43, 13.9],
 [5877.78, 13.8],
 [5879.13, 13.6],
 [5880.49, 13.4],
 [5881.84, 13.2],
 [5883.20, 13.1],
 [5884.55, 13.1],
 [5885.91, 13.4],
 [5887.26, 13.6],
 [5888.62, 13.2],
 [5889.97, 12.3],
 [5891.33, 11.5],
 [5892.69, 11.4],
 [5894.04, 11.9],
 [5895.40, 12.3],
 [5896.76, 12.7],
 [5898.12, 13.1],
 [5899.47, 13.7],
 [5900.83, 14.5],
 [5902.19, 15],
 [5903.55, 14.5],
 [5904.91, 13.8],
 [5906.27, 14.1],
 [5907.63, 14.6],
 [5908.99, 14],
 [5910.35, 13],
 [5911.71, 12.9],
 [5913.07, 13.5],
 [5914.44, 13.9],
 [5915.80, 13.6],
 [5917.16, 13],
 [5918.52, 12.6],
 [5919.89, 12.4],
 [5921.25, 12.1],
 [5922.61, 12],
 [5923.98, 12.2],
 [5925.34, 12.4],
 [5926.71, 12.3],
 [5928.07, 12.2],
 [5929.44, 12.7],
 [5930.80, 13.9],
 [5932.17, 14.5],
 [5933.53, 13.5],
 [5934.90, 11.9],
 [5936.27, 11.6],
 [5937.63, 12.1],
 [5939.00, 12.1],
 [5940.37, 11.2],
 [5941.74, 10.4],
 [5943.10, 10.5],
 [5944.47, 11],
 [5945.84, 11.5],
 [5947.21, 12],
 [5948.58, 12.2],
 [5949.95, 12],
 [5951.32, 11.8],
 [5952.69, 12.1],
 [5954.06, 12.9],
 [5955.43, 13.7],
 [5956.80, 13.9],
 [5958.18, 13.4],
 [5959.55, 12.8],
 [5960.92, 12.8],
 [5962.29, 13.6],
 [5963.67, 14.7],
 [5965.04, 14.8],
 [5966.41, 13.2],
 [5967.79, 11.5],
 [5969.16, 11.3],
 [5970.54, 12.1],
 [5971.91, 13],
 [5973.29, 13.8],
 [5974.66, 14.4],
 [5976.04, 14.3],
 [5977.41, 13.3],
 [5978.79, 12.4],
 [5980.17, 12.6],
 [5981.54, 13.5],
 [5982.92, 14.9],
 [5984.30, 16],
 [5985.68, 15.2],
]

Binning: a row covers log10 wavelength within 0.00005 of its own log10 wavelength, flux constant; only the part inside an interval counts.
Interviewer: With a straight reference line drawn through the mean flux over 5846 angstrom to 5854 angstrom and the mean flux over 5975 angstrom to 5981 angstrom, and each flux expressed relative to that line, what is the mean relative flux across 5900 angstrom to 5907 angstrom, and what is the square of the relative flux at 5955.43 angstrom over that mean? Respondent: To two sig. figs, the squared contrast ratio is 0.94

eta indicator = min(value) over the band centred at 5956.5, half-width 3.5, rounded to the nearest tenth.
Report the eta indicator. 12.8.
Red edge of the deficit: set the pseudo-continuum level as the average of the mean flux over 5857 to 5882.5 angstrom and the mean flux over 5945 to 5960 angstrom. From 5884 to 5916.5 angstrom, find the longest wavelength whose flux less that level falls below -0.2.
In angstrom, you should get 5895.40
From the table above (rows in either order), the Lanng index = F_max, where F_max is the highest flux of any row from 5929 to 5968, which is 14.8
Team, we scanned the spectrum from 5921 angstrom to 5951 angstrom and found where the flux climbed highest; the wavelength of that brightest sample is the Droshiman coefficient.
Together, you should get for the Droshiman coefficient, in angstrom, 5932.17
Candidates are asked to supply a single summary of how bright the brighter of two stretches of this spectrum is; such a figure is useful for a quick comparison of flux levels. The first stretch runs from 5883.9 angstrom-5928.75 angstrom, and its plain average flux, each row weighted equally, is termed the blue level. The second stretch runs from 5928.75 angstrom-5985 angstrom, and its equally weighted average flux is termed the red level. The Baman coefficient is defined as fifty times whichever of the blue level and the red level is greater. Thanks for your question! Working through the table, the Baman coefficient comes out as 653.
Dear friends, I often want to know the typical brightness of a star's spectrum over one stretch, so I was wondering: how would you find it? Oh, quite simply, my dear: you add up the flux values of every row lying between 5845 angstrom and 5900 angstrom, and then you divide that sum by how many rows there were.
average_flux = 13.1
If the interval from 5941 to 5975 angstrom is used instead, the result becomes 12.6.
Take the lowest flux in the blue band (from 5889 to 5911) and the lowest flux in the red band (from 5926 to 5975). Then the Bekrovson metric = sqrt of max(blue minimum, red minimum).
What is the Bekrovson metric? 3.38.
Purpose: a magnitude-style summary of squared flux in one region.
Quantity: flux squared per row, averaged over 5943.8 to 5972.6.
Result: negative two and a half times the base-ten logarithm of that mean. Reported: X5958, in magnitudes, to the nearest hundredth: -5.52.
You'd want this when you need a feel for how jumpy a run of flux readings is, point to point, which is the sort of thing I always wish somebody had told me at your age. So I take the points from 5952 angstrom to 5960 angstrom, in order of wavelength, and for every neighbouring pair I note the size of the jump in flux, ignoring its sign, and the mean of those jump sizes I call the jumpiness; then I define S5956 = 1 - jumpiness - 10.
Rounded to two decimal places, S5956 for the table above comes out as -9.58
